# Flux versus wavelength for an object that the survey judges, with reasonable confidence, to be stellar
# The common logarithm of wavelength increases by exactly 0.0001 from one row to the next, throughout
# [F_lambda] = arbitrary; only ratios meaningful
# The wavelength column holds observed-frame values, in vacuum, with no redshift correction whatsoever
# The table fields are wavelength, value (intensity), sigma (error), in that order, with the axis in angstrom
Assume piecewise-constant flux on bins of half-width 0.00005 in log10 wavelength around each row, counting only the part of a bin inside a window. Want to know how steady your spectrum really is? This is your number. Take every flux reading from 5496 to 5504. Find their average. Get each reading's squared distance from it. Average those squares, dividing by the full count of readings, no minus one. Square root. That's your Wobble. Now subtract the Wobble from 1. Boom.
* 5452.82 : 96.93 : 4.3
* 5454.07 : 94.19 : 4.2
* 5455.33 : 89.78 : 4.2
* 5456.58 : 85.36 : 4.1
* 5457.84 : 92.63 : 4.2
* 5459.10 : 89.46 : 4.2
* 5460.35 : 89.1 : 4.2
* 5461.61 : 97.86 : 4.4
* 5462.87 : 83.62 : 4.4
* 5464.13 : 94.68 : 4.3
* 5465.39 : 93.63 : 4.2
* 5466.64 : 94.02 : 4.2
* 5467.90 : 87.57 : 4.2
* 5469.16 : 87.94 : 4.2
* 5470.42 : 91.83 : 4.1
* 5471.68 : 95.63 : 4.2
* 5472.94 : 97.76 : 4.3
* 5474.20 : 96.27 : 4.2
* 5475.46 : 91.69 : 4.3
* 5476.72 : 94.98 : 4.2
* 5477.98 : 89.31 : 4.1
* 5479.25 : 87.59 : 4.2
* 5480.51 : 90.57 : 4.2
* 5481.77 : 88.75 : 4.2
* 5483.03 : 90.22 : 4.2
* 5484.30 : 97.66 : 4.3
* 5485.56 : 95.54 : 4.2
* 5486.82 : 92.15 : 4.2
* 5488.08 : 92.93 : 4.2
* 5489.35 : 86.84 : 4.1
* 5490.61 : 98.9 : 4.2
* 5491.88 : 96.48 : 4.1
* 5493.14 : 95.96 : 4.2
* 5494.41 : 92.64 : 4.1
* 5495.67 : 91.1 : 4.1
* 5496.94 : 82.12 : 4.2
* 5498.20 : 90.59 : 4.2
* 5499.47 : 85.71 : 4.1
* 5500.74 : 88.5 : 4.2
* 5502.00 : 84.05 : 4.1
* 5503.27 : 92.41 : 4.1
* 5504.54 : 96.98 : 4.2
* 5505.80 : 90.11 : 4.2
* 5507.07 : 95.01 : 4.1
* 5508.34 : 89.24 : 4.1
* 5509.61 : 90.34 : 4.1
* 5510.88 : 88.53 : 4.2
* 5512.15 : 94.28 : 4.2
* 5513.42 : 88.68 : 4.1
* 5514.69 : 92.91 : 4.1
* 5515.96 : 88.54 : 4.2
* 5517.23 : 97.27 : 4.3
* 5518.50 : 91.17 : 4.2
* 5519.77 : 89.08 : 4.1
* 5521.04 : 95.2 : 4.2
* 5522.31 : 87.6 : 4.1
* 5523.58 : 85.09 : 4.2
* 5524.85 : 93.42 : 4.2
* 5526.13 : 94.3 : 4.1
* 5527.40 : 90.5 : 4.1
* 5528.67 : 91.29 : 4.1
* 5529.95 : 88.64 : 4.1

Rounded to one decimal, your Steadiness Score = -2.6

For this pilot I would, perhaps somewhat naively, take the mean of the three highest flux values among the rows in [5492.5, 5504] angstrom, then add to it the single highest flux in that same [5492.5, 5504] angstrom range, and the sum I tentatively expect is 190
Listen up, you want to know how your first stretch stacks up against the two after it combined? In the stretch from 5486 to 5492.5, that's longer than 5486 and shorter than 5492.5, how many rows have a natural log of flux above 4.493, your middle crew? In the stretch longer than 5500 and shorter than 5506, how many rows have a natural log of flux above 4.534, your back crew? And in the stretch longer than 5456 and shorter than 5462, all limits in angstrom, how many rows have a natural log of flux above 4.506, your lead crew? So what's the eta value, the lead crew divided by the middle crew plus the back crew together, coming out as 0.40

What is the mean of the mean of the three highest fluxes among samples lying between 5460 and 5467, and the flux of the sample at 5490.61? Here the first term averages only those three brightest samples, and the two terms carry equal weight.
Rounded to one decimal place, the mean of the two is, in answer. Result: 97.2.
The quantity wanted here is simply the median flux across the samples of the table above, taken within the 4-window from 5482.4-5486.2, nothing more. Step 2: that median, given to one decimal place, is 95.5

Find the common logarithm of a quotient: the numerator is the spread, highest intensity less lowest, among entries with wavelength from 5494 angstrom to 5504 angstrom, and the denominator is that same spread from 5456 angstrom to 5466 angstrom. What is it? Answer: -0.1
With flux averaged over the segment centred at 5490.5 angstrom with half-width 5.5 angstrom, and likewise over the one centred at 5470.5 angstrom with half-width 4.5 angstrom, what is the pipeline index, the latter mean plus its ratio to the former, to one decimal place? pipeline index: 94.0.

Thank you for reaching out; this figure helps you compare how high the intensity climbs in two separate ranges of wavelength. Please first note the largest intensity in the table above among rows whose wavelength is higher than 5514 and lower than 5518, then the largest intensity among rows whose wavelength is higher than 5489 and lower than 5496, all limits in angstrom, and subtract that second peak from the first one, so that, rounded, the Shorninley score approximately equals -1.6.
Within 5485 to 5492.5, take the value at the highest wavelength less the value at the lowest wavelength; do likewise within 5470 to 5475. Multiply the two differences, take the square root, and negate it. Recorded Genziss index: -2.0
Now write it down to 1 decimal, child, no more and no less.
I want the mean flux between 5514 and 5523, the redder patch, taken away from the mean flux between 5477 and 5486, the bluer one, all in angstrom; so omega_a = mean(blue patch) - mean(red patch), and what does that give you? -0.3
